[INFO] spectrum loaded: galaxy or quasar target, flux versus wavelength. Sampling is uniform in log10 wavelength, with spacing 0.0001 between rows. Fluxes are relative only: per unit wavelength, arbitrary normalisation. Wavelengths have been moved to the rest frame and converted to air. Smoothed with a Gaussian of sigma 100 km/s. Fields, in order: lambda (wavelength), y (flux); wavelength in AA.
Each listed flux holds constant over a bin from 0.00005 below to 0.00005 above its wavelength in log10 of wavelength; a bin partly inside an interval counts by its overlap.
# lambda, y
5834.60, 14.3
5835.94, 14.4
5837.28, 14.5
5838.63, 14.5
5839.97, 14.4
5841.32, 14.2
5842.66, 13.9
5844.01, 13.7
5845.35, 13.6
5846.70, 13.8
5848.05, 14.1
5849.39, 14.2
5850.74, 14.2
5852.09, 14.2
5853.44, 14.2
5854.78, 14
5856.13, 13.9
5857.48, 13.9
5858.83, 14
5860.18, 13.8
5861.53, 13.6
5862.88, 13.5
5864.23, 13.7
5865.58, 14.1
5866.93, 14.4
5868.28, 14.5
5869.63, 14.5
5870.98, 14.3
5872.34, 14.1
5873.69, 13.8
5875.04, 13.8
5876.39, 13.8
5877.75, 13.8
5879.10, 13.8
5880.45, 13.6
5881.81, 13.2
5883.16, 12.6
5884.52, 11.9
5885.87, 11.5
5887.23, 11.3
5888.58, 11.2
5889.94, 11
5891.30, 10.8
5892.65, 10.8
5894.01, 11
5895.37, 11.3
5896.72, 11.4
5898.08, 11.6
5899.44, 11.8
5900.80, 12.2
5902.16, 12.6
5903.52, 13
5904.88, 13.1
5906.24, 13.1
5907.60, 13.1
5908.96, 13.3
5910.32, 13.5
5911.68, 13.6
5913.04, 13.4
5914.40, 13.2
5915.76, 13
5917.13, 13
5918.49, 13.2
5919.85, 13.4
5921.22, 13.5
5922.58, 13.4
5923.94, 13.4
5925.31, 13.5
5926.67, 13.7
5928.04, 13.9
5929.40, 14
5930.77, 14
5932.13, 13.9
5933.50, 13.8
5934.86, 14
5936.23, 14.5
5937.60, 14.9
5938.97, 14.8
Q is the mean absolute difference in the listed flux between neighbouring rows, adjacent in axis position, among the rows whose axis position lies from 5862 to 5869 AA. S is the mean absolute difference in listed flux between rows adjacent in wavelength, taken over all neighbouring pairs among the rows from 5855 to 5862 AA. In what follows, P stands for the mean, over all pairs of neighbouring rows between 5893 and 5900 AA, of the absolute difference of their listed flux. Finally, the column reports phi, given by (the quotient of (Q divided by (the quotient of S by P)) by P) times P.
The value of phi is 0.40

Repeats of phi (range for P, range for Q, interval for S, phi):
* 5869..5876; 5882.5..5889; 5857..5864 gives 0.41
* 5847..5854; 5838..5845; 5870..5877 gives 0.04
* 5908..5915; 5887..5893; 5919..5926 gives 0.29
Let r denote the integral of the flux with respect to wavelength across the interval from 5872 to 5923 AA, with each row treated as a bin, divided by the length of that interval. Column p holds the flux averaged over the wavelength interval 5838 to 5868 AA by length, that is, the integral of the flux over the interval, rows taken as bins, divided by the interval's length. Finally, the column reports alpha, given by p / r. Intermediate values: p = 14.0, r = 12.7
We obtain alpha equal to 1.11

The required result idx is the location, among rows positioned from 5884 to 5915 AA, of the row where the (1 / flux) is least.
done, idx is 5911.68 AA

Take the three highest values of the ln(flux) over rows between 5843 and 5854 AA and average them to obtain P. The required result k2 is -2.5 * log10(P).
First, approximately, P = 2.65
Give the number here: -1.06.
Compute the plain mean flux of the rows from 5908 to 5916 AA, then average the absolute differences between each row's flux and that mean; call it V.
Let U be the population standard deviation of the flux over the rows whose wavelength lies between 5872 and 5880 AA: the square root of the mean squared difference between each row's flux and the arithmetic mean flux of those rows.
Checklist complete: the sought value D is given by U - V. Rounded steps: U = 0.11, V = 0.167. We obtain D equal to -0.05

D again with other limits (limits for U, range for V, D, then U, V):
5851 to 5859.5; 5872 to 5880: 0.04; 0.12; 0.083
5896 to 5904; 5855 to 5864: 0.41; 0.56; 0.156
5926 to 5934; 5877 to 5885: -0.49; 0.11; 0.600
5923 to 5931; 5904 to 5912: 0.05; 0.24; 0.183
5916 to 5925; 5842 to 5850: -0.02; 0.17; 0.183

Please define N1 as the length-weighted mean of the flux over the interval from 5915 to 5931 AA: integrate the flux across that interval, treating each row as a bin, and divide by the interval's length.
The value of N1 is 13.5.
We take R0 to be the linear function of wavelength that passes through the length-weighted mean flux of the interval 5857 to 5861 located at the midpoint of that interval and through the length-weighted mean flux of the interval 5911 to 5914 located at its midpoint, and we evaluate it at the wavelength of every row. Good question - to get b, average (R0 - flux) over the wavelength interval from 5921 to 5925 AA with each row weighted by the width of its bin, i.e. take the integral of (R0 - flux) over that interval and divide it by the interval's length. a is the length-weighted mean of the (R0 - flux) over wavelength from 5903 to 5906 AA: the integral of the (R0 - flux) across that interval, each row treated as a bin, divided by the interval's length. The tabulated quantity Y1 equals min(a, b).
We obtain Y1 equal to 0.0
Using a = 0.5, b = -0.02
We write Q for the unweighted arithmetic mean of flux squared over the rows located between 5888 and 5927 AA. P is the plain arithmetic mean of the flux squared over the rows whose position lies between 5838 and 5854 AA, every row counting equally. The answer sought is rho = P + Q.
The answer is 358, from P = 198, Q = 159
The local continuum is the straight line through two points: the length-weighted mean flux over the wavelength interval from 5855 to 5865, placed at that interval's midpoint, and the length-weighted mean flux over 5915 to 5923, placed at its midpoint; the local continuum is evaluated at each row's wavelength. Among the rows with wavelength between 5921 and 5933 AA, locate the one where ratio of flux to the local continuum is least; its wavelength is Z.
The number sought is 5922.58 AA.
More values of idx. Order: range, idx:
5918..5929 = 5928.04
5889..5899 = 5898.08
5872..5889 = 5872.34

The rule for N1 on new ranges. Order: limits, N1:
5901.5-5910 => 13.1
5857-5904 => 12.9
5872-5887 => 13.2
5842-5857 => 14.0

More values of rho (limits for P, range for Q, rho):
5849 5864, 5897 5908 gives 353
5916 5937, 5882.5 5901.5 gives 319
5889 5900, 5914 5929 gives 305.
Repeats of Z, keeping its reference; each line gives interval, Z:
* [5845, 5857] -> 5845.35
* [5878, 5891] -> 5889.94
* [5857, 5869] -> 5862.88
